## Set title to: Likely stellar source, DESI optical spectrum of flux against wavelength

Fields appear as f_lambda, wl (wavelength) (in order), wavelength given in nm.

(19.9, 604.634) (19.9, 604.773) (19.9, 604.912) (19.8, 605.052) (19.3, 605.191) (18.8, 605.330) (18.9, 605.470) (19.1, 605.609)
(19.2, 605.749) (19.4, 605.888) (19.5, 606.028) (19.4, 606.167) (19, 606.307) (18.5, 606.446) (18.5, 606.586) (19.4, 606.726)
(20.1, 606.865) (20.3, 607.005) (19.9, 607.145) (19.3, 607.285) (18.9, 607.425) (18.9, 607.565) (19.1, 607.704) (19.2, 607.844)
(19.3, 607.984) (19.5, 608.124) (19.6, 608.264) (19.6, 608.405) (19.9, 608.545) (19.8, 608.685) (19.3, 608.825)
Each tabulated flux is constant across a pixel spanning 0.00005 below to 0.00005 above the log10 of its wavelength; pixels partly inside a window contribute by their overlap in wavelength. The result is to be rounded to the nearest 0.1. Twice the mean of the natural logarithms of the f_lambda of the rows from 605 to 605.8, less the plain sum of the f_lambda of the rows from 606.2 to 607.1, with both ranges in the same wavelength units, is -109.9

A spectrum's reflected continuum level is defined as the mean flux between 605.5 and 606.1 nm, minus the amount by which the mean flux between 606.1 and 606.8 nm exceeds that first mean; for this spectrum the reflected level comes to 19.6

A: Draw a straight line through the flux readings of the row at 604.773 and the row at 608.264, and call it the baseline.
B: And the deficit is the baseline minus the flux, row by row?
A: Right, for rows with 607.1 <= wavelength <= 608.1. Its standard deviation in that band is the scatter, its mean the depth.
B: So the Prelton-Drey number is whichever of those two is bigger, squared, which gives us 0.19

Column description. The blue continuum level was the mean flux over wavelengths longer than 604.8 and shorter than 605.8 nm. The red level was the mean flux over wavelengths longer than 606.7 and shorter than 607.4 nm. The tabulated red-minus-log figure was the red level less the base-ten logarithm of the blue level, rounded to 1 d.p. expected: 18.5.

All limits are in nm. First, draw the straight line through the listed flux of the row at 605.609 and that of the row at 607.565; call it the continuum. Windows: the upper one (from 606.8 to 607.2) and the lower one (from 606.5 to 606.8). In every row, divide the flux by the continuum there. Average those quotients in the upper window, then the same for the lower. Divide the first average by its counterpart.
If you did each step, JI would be 1.06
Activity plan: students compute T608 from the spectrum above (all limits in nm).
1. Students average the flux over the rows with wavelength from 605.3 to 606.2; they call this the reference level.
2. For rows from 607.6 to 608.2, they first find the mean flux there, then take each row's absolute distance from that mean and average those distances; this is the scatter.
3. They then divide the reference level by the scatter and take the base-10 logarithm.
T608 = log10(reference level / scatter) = 2.19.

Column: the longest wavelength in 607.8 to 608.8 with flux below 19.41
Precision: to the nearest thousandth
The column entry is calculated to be 607.984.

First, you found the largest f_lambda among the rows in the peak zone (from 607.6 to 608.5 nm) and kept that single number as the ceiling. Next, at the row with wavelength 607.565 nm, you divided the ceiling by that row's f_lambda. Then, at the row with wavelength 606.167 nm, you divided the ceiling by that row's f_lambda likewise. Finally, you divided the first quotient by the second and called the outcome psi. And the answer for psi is 1.03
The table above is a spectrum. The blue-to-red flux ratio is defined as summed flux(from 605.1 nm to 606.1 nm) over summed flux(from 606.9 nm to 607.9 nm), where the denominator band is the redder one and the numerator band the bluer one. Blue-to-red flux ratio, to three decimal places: 0.990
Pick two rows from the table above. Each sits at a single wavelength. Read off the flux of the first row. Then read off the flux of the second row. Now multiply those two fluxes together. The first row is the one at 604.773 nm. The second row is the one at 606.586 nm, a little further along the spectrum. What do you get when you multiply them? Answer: 368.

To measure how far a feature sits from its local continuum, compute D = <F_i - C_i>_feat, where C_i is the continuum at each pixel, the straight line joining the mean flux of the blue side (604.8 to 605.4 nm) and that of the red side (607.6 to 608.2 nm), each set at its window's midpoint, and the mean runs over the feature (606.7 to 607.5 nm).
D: 0.32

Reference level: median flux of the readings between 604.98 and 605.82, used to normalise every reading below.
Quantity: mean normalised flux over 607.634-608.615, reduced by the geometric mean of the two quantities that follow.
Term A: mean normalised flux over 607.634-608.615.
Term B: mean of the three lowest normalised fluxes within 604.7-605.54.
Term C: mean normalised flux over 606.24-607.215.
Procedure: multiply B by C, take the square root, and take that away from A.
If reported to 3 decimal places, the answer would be 0.014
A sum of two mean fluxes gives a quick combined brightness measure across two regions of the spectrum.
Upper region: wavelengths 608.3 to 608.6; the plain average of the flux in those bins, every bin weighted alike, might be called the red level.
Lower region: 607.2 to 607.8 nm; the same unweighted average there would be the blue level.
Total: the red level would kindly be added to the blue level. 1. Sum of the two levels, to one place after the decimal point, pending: 38.8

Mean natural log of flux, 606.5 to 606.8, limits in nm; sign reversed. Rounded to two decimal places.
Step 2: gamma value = -2.94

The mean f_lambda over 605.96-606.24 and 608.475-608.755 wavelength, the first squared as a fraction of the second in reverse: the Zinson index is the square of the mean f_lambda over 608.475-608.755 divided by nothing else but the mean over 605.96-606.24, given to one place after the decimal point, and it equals 20.3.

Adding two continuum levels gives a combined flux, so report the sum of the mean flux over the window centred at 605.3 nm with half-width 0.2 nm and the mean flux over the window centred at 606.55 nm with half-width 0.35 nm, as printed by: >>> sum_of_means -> 38.1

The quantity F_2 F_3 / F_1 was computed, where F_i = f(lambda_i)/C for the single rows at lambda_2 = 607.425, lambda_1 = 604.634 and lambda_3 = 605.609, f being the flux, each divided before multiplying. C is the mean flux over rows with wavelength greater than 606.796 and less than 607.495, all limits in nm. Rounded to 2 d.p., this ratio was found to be 0.92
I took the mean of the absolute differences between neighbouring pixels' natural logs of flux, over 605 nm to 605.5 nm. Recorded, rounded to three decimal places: 0.019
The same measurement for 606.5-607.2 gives 0.028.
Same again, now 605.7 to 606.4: 0.010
